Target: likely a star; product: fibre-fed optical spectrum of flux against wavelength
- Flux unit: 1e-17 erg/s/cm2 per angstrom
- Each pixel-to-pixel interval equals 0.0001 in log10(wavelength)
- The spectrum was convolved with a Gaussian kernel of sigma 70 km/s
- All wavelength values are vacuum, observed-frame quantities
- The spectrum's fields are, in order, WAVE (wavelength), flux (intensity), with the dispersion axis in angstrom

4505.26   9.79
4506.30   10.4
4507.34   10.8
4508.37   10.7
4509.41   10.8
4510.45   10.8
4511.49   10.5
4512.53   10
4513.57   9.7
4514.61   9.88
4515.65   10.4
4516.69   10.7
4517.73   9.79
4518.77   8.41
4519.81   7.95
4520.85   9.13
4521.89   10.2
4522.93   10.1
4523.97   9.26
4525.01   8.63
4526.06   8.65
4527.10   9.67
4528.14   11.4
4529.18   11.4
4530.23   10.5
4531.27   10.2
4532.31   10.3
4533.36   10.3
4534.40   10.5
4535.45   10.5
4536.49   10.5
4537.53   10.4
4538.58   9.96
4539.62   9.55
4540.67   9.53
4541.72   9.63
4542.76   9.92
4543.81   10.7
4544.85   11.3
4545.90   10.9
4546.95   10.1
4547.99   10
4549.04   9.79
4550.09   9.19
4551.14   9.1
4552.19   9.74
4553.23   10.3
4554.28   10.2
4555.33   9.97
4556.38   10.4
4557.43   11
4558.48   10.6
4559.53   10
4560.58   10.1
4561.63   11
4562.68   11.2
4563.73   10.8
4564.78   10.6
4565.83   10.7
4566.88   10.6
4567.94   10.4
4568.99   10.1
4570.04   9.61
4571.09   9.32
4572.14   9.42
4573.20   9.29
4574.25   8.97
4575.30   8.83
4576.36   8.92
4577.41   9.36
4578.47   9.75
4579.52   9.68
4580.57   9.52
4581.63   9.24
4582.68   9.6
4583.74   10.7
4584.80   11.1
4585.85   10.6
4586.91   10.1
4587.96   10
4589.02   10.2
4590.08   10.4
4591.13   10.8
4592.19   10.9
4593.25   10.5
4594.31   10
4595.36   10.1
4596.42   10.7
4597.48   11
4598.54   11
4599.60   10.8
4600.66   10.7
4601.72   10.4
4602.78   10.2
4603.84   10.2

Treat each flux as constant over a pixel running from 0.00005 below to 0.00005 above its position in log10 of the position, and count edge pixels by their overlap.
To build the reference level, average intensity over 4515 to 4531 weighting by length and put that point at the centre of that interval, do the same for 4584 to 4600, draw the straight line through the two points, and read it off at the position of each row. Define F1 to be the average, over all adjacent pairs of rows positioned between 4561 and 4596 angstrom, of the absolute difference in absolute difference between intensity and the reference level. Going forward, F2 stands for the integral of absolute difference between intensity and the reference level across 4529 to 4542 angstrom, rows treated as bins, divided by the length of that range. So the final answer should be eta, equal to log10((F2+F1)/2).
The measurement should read -0.42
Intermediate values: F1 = 0.248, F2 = 0.51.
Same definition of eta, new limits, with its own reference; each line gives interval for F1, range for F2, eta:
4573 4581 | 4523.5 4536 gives -0.30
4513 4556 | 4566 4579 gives -0.21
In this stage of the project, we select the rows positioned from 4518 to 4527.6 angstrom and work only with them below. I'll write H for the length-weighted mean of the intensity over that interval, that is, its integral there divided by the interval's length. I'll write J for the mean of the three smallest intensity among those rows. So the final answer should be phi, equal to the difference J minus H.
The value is -0.8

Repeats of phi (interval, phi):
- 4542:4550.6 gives -0.6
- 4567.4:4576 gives -0.4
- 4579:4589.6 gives -0.6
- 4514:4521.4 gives -1.0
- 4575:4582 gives -0.3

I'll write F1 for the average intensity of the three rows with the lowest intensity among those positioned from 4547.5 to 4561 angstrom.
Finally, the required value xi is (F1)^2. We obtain 87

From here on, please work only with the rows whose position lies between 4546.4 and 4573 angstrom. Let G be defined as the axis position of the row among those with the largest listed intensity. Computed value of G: 4562.68 angstrom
